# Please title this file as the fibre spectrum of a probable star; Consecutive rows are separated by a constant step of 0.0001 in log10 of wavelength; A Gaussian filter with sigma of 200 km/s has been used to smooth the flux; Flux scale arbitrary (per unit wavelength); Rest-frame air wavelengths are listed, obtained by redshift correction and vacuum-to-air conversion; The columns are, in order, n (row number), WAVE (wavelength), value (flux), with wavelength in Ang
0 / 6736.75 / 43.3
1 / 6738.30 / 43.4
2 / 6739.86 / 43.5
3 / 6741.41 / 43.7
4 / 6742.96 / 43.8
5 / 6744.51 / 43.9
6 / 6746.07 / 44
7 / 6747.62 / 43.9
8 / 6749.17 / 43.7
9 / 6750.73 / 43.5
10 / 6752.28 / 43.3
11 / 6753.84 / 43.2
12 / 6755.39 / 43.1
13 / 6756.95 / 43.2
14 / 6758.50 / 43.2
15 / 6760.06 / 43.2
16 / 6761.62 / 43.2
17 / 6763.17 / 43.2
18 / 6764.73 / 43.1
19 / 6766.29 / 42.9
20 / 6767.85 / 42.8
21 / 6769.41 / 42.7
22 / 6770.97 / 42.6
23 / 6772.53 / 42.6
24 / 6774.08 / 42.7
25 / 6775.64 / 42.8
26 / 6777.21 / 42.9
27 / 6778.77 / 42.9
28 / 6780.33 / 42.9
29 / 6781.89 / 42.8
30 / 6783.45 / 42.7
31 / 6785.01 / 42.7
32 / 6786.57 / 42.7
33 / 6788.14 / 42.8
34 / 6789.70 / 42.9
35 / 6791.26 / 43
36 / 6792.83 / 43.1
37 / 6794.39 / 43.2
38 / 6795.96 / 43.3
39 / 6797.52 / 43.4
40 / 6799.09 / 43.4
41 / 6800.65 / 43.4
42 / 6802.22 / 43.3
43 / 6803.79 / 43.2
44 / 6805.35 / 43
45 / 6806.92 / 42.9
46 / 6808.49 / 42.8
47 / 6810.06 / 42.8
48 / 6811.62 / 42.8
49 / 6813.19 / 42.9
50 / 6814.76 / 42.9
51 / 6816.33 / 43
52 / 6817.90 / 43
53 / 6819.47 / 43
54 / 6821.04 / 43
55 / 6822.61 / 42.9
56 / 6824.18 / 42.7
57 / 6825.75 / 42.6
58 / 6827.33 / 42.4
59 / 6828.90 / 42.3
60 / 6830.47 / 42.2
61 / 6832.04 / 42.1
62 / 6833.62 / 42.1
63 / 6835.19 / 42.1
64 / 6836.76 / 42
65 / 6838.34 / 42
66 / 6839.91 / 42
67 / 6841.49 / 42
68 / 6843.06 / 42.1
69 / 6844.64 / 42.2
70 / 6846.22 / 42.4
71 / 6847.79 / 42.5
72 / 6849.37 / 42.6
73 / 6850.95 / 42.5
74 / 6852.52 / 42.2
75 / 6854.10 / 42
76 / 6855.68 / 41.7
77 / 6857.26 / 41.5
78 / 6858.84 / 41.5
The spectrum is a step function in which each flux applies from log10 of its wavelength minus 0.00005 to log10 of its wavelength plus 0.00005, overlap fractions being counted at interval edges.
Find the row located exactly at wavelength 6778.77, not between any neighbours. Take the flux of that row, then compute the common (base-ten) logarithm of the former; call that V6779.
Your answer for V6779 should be 1.63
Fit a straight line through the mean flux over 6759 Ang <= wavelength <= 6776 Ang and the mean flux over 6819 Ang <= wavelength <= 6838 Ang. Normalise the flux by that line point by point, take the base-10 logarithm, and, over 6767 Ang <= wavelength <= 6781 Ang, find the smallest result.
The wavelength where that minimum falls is 6770.97 Ang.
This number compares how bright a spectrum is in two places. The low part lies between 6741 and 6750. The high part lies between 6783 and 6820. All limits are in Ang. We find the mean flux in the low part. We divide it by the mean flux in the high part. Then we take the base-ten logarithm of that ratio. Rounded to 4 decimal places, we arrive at 0.0083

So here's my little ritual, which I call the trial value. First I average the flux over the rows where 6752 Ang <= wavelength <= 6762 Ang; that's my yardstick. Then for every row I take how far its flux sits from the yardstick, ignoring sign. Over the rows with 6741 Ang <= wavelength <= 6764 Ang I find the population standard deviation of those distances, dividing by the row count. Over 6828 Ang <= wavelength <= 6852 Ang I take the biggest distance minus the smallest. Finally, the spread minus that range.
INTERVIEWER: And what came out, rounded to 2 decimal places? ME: -0.30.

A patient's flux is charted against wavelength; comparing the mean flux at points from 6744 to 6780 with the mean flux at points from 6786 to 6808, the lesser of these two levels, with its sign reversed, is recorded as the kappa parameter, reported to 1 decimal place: -43.1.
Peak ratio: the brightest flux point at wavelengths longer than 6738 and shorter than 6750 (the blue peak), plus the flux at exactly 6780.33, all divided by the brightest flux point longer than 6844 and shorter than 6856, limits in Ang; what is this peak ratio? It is 2.040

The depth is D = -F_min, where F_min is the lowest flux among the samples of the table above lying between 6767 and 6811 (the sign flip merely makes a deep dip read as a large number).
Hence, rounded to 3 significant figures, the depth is -42.6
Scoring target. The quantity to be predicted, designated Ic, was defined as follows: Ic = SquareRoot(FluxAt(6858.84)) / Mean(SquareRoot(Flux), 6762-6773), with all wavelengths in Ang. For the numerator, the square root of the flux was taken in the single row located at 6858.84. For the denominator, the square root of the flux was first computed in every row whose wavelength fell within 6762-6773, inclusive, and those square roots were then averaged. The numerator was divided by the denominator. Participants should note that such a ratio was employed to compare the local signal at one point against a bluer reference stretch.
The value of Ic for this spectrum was 0.9842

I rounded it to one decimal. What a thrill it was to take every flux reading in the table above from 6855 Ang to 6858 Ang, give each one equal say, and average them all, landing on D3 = 41.6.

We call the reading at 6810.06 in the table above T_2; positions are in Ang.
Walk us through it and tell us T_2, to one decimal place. 42.8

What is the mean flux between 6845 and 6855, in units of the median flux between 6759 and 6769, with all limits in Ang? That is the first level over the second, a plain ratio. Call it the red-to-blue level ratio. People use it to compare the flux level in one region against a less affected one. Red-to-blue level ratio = 0.982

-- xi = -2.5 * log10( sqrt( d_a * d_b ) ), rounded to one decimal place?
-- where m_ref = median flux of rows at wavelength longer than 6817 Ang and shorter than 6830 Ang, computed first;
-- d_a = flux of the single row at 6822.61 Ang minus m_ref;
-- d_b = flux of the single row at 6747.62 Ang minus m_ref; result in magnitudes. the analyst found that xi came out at 1.2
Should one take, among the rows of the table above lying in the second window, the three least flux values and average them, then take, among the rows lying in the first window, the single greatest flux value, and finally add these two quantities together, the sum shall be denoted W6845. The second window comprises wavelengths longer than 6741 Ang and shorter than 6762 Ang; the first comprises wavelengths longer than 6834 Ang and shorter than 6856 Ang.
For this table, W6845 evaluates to 85.8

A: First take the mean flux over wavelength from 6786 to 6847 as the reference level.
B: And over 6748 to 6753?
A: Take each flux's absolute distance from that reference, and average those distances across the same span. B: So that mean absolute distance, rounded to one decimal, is 0.8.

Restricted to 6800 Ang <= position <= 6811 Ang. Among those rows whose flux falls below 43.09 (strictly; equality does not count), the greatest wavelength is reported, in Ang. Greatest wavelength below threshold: 6810.06 Ang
